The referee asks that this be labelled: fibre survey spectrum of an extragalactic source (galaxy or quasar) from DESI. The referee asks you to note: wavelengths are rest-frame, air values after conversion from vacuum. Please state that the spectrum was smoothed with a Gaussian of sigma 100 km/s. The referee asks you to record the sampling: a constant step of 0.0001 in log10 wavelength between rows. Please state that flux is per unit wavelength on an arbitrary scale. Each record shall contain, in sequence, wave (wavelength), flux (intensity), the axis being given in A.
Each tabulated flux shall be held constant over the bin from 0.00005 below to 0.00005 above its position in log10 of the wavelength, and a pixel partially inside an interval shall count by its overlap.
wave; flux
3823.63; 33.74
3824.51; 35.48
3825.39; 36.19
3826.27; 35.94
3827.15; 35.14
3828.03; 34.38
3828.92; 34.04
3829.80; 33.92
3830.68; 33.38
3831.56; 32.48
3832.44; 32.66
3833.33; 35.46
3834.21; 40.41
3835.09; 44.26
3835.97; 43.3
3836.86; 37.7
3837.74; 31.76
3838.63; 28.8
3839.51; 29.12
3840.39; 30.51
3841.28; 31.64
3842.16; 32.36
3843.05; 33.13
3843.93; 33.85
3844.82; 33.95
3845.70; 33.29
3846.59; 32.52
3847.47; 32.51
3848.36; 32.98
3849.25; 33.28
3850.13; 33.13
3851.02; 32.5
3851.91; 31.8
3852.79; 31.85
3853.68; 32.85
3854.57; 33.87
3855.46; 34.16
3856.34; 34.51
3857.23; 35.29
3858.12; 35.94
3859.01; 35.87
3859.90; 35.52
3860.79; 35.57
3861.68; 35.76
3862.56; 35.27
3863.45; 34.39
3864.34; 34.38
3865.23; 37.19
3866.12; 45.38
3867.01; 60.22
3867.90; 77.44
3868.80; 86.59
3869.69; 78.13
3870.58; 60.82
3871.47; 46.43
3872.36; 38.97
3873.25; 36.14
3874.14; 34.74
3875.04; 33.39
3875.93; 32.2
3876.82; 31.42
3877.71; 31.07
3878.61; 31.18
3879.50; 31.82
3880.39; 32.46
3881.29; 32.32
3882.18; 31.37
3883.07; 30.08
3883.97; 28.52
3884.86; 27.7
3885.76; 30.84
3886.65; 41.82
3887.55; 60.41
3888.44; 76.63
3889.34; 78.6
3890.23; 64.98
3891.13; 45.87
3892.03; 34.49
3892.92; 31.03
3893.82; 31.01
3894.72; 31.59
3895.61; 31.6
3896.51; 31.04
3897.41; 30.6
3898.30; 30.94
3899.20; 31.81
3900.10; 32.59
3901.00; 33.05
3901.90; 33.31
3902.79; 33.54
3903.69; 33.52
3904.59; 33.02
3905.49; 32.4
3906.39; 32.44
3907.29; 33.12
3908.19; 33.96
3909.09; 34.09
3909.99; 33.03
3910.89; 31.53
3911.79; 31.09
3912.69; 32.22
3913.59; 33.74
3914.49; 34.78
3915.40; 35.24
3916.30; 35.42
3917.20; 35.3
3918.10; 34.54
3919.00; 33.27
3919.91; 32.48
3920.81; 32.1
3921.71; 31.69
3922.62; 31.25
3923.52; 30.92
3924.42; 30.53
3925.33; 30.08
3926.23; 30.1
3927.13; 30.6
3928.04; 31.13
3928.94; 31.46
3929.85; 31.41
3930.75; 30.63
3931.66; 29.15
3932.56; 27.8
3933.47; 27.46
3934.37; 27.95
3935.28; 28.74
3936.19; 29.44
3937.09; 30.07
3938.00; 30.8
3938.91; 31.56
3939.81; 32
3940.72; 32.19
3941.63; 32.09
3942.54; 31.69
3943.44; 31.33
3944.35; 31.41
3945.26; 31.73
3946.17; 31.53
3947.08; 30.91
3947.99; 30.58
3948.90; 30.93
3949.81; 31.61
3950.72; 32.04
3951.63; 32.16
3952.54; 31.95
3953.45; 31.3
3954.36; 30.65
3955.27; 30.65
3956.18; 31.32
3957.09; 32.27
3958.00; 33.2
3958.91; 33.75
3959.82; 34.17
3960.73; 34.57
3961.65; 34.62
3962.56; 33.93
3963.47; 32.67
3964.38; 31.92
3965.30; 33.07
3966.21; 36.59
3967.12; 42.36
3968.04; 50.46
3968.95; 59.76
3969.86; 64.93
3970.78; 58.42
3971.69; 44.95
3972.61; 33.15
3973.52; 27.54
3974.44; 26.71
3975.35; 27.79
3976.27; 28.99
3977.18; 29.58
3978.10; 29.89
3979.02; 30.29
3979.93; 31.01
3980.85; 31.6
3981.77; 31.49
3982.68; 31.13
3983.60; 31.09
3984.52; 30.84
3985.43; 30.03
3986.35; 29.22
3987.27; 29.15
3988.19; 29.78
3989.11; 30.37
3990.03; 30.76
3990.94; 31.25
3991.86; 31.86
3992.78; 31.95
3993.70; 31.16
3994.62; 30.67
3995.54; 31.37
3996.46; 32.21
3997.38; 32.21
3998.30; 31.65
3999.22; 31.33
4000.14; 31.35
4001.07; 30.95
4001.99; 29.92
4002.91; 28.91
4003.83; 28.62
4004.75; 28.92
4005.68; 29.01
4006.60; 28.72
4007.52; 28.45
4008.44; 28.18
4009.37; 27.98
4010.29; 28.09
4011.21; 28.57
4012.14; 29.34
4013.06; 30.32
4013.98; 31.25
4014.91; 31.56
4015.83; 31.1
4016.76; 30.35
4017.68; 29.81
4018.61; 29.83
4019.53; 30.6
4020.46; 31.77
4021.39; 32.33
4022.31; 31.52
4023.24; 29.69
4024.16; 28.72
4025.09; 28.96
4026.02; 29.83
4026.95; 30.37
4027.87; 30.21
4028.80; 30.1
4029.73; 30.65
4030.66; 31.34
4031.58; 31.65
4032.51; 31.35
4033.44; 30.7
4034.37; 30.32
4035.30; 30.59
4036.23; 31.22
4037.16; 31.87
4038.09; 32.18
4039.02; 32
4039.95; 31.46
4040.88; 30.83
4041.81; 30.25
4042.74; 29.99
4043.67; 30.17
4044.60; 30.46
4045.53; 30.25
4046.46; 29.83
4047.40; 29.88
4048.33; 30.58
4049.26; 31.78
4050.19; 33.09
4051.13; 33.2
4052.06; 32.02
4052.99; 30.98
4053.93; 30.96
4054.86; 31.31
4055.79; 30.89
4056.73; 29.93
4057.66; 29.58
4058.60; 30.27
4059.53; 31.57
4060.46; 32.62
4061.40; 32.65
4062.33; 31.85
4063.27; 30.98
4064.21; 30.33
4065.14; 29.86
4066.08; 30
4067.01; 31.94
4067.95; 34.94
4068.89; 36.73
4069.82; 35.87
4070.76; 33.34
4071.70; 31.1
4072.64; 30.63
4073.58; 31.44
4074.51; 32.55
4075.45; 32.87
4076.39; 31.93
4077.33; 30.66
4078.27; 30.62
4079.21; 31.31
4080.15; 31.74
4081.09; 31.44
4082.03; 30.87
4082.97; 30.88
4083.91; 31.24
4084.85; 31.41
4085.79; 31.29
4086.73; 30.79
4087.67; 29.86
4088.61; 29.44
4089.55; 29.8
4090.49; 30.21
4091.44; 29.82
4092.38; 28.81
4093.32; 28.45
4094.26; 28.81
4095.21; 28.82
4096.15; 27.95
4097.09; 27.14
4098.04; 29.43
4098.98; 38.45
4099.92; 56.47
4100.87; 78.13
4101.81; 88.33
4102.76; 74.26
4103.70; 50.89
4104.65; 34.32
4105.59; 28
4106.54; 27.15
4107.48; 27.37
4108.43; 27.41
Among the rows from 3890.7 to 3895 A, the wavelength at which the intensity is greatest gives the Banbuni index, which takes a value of 3891.13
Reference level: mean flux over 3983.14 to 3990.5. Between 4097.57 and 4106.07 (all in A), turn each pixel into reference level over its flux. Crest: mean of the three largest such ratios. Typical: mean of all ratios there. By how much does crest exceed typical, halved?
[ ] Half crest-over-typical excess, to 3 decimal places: 0.162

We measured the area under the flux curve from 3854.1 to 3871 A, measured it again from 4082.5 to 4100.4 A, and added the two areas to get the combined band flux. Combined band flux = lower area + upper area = 1335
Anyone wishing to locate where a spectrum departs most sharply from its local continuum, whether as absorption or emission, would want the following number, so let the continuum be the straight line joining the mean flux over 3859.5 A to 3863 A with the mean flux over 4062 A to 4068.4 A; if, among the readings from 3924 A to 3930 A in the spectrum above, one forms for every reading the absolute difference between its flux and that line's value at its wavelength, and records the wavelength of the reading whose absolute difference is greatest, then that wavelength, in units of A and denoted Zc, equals 3925.33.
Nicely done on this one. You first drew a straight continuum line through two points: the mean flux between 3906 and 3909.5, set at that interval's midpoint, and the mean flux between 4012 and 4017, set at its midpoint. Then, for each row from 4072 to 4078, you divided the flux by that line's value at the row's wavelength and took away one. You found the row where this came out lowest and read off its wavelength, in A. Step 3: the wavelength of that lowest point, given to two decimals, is 4072.64 A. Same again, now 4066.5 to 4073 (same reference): 4072.64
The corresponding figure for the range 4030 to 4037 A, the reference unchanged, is 4034.37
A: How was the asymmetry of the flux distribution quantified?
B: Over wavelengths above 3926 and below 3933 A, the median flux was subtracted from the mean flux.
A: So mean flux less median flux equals -0.3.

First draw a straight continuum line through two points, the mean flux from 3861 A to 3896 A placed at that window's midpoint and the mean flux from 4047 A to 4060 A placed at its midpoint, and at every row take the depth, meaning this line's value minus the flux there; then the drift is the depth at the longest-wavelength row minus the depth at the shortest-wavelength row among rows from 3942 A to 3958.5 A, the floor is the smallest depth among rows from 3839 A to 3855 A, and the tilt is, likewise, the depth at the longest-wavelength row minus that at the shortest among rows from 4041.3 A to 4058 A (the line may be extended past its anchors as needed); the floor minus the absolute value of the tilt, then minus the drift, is 13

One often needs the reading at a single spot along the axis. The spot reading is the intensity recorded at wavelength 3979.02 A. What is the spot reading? 30.29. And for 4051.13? 33.2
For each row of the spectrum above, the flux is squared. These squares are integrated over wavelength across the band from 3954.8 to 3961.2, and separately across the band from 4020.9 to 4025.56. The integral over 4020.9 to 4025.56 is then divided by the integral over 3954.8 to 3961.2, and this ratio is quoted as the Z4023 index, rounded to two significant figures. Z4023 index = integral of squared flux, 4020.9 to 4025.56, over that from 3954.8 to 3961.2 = 0.62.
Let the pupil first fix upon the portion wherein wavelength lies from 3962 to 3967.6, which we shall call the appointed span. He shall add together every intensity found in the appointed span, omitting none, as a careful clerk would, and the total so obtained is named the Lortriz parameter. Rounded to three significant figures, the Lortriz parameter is 211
